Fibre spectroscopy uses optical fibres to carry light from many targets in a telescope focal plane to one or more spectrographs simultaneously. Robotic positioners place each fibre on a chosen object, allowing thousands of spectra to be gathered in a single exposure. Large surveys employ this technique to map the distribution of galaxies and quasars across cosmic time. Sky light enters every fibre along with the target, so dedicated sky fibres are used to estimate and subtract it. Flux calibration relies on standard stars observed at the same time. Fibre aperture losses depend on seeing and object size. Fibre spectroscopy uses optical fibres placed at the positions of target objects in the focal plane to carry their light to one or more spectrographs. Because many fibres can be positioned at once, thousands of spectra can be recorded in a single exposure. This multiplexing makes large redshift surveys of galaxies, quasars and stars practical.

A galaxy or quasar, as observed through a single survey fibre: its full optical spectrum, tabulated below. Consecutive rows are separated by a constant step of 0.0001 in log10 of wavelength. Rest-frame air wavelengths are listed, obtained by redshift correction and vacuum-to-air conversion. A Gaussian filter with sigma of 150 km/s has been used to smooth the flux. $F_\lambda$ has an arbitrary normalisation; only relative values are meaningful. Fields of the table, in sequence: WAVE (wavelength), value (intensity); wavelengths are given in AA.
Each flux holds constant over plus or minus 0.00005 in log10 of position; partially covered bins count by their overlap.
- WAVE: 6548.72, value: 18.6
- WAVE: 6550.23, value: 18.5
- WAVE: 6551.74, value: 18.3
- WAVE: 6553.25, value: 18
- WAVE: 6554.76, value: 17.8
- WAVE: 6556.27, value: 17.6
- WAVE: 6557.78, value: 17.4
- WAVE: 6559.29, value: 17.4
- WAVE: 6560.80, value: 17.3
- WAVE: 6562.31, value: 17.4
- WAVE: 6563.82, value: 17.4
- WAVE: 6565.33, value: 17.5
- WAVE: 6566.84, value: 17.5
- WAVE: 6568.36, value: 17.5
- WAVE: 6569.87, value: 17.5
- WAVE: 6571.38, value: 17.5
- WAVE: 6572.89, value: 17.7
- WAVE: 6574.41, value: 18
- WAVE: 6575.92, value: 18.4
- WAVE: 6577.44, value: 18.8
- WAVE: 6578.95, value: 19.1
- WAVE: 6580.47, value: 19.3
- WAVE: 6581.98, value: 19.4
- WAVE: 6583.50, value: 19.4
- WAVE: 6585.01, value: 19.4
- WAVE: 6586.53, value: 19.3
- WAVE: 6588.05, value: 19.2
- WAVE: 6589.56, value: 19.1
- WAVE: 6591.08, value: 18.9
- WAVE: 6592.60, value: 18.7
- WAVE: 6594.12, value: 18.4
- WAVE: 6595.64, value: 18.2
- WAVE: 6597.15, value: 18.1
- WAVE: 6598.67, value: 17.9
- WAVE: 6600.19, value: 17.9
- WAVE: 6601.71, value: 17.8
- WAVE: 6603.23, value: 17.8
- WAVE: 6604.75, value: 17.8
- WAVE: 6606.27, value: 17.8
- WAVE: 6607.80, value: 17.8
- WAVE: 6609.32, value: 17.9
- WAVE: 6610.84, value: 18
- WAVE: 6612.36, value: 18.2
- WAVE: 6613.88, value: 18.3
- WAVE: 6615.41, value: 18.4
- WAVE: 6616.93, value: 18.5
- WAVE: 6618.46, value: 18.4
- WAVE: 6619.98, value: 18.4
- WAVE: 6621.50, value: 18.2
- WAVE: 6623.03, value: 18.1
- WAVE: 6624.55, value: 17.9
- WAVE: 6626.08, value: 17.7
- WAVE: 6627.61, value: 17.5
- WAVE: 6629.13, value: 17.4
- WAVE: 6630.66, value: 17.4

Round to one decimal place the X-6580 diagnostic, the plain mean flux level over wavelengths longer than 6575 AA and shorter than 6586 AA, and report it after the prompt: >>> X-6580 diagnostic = 19.1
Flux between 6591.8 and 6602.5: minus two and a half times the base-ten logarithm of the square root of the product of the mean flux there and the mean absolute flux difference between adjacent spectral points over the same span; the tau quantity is -0.54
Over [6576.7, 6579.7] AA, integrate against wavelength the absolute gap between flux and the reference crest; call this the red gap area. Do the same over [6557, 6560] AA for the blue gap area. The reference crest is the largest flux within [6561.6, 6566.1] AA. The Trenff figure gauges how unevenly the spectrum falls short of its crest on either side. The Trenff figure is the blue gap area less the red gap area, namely -4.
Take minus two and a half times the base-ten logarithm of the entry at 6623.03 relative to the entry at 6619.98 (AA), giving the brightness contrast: 0.018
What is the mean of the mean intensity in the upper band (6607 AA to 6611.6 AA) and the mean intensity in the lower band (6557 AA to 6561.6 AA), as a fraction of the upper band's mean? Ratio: 0.99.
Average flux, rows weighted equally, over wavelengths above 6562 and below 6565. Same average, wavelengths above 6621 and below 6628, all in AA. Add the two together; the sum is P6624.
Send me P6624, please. 35.3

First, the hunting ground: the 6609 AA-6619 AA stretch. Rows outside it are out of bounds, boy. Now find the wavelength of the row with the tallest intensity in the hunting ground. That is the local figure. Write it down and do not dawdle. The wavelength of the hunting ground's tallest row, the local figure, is 6616.93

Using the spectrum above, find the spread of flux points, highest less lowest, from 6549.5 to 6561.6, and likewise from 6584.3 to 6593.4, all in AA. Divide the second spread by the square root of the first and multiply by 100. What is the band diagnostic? 64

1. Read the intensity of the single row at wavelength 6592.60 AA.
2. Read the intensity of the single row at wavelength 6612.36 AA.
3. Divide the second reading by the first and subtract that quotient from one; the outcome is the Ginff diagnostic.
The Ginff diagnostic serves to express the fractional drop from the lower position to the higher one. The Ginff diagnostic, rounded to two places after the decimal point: 0.03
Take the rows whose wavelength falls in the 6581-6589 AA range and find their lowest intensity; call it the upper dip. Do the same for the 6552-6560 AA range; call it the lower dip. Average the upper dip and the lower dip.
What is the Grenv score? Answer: 18.30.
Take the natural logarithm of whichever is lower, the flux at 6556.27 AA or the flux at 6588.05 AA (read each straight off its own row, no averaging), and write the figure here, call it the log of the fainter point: 2.868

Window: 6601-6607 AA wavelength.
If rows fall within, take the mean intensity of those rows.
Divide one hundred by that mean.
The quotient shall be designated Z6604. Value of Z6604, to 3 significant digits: 5.62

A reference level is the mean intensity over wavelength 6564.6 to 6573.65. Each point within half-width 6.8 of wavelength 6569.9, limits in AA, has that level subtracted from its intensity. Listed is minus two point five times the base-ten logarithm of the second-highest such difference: 0.8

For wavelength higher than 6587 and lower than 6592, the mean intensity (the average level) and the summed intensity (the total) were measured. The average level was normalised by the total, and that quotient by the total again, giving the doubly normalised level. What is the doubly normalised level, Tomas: 0.0058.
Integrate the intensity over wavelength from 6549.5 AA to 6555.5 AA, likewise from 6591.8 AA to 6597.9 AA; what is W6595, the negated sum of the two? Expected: -221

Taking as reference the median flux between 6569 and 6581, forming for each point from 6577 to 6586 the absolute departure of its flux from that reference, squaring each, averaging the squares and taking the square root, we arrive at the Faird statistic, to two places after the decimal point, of 1.06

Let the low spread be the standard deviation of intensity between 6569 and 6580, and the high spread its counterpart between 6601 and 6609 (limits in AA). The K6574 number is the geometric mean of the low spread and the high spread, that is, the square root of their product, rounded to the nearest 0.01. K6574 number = 0.00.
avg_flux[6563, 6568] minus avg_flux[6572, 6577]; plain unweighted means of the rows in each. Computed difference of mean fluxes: -0.6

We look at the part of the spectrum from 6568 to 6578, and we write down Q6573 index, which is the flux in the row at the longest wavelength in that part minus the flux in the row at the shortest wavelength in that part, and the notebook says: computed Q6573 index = 1.3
